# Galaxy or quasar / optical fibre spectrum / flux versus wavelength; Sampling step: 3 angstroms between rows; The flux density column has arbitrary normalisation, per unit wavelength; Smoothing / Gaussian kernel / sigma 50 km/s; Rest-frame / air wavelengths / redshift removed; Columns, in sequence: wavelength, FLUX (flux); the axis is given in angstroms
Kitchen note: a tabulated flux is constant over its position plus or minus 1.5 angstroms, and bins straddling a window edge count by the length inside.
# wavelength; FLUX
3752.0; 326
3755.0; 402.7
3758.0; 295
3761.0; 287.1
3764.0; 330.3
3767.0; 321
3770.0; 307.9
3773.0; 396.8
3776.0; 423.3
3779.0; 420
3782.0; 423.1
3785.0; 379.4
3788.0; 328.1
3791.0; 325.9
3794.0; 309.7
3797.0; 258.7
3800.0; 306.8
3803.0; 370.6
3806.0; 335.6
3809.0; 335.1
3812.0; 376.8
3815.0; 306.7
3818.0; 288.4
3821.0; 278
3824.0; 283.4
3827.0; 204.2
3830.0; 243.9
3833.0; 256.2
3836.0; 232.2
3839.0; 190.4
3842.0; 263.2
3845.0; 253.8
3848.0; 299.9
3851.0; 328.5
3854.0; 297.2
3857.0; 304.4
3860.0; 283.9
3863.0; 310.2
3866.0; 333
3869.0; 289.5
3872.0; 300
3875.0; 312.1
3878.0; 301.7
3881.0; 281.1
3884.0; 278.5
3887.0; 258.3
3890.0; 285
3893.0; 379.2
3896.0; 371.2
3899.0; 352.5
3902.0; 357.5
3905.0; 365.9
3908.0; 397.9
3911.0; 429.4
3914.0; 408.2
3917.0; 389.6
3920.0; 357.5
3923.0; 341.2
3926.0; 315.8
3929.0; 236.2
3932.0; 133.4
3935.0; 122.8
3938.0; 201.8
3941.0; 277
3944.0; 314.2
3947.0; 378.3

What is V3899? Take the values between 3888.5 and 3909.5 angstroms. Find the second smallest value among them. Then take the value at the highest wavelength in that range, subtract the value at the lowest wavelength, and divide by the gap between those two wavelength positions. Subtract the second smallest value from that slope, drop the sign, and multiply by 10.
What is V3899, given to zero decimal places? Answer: 3462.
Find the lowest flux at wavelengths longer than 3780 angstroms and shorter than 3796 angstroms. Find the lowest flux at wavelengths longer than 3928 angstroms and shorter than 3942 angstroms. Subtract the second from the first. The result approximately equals 187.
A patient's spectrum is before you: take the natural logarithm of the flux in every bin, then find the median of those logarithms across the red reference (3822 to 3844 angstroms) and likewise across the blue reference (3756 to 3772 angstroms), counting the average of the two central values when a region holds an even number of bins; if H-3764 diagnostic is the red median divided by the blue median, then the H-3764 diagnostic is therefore 0.96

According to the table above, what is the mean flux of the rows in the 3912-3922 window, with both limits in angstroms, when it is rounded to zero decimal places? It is 385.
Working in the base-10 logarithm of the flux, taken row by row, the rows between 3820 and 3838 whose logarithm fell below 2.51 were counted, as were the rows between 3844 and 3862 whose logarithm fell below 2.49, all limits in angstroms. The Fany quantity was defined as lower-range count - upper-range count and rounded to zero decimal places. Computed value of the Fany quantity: 1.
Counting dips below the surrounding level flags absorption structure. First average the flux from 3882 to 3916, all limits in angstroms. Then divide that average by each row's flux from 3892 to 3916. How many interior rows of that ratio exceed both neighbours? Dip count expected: 1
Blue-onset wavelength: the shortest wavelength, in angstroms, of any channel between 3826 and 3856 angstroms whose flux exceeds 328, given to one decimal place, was 3851.0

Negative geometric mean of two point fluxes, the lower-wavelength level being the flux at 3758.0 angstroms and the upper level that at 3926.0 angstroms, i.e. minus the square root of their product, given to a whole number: -305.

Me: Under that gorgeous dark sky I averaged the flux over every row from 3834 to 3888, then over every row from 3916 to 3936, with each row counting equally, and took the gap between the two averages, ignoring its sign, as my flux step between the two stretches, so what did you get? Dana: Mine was 13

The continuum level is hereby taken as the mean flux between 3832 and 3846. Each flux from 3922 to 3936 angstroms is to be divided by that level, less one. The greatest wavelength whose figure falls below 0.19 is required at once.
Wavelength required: 3935.0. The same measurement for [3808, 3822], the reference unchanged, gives 3821.0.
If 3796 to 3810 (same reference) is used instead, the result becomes 3797.0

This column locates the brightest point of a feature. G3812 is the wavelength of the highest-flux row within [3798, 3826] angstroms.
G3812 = 3812.0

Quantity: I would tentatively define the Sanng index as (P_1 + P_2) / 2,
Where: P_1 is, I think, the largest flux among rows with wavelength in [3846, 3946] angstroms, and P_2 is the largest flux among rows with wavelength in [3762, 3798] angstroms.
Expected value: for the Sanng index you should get 426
